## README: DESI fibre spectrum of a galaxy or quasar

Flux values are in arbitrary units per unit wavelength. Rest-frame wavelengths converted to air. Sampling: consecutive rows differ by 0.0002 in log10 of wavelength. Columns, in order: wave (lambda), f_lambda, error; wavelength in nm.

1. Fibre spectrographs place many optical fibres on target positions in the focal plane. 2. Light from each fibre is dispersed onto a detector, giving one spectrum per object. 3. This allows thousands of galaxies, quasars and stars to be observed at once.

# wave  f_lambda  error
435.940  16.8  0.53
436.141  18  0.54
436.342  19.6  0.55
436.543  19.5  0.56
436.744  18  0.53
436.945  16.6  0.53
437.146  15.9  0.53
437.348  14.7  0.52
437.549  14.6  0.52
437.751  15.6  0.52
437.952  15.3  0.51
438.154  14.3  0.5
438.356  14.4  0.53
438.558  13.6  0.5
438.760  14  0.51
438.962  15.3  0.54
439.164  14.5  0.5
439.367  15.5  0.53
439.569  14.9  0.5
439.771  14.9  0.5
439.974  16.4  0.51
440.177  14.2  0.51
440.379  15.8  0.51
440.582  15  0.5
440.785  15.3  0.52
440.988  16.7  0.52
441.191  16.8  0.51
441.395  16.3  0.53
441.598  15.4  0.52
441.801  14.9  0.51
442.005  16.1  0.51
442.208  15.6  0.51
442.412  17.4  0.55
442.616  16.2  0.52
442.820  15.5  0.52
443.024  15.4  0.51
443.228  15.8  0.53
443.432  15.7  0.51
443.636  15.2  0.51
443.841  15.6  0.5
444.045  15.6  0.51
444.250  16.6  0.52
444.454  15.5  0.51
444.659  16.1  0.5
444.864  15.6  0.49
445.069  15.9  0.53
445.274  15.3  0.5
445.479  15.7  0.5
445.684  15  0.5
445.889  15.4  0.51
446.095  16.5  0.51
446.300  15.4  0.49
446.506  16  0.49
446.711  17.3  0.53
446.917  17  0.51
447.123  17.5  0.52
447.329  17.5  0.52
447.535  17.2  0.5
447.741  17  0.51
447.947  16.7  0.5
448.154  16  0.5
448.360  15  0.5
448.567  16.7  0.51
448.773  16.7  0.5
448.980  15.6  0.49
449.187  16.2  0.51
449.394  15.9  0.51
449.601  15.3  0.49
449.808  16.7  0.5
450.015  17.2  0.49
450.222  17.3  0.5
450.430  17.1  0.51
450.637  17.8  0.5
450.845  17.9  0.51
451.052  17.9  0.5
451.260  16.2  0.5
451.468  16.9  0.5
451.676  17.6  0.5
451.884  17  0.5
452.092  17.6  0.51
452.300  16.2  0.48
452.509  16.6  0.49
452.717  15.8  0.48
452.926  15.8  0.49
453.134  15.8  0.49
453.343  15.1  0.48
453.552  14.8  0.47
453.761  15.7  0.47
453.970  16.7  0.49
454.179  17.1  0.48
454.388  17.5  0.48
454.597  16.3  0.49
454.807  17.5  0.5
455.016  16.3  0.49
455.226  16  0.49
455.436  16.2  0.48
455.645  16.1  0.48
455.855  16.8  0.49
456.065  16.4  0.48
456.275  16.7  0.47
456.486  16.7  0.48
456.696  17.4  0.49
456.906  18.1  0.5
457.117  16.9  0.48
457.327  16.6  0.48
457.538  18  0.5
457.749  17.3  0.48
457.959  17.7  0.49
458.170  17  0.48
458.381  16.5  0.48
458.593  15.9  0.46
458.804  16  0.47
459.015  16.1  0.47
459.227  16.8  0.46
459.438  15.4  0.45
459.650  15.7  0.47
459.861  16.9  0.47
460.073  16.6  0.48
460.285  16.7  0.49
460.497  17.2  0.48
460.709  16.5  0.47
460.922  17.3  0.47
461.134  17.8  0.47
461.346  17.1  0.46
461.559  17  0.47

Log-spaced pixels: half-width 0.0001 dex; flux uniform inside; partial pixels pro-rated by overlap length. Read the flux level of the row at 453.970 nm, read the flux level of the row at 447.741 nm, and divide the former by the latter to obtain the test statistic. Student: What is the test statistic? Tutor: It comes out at 0.98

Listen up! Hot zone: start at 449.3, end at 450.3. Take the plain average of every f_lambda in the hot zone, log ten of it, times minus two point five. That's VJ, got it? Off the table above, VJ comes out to -3.04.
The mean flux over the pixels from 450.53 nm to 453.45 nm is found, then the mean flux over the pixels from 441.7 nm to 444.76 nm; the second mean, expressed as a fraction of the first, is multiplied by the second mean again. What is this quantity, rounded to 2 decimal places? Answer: 14.95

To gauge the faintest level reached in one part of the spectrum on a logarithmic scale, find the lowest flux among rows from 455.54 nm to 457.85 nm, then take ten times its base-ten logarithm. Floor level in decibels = 12.1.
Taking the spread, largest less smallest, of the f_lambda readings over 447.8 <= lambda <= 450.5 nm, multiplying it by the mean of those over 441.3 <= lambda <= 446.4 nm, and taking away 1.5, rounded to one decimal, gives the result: 34.7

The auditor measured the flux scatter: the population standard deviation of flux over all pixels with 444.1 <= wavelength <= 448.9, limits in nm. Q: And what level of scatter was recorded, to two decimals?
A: 0.78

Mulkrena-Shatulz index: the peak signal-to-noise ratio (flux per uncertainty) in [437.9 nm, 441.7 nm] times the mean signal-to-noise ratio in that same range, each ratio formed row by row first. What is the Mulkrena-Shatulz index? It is 975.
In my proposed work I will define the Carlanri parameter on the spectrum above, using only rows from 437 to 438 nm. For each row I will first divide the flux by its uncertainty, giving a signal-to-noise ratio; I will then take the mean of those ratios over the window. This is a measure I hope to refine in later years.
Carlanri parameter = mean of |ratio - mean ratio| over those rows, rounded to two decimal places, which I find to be 0.88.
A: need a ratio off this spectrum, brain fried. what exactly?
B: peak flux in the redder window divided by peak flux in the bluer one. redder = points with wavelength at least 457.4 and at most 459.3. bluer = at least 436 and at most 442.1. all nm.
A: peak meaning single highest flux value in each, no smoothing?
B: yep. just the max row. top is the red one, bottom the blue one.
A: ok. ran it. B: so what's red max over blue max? 0.92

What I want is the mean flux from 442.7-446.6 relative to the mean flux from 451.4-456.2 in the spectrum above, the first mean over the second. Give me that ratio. 0.954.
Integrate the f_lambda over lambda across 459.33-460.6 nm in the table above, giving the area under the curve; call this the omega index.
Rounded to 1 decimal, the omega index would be 20.9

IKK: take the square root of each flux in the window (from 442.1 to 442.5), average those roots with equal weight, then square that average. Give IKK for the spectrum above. 16.5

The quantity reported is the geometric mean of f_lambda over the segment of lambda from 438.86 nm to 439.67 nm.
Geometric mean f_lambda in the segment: 15.0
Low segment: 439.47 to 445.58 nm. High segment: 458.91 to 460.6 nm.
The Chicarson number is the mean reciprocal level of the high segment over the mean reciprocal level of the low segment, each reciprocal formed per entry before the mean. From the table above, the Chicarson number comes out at 0.96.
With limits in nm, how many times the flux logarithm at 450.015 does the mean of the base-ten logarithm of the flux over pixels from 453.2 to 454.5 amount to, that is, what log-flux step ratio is 0.977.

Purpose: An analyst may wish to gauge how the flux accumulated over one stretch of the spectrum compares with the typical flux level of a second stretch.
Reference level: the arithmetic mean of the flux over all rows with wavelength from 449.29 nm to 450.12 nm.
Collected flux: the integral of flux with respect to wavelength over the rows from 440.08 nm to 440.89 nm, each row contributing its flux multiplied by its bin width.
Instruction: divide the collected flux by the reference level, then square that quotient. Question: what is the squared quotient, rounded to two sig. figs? 0.56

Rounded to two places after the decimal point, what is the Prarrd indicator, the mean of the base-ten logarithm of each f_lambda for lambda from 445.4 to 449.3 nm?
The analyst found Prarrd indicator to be 1.21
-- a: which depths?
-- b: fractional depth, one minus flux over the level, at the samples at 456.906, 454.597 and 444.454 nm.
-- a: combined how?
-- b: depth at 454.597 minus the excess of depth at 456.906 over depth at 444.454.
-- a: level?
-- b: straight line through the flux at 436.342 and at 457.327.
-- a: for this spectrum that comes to 0.29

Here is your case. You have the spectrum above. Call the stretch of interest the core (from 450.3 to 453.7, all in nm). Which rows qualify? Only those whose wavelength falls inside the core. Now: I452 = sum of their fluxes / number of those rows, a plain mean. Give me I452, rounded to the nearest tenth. 16.6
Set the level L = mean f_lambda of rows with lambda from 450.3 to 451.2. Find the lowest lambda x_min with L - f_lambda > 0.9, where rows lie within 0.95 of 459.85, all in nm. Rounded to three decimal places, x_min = 459.015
